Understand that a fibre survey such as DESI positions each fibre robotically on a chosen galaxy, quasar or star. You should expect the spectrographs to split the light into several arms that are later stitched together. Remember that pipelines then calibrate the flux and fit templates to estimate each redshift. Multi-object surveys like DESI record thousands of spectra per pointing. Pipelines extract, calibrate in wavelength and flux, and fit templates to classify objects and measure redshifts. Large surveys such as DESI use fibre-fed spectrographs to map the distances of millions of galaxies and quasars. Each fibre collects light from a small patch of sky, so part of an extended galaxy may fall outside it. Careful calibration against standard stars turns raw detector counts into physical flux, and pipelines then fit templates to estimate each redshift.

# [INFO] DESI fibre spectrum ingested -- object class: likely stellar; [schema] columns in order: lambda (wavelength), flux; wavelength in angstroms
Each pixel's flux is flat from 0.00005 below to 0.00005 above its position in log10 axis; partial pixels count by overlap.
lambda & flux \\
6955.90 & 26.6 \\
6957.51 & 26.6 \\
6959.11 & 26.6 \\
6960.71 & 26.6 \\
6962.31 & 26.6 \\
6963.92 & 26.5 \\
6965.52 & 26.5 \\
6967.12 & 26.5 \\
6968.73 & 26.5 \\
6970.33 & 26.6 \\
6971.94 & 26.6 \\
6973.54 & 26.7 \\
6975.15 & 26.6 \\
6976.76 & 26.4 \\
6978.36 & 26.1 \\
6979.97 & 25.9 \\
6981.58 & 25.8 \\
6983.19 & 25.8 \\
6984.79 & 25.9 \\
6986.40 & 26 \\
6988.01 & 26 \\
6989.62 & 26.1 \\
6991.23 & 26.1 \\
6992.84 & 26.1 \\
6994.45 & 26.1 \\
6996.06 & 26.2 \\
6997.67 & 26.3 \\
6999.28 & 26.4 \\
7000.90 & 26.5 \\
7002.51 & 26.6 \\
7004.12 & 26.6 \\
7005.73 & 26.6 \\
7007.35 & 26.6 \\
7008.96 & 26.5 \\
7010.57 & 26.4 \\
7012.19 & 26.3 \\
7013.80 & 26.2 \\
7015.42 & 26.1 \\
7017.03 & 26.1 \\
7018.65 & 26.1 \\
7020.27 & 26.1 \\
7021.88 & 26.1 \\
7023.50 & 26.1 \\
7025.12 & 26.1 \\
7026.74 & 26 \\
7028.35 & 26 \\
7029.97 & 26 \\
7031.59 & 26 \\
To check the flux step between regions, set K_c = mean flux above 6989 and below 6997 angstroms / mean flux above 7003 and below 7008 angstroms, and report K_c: 0.98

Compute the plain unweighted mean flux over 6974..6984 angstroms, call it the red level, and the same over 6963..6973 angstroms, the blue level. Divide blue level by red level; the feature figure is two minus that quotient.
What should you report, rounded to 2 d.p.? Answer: 0.98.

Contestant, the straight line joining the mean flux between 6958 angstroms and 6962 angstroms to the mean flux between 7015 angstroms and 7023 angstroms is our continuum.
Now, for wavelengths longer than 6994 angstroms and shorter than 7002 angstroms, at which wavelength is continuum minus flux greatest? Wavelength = 6994.45 angstroms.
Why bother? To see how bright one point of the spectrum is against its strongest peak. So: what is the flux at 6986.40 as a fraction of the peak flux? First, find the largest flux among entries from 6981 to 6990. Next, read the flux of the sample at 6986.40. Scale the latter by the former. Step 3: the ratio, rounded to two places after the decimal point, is 1.00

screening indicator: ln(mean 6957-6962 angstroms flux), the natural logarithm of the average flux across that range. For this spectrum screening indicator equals 3.28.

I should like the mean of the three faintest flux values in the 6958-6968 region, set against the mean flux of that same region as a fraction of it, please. 0.998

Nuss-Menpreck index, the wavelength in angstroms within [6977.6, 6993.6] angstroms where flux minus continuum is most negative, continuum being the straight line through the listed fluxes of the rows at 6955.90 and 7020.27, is 6981.58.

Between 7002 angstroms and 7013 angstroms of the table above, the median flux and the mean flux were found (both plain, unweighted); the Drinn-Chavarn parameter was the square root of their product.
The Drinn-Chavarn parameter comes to 26.56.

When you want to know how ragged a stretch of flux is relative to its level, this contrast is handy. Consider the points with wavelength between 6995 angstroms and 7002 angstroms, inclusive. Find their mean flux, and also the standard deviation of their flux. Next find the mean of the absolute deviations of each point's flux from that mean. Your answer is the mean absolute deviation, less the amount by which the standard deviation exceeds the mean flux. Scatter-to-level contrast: 26.3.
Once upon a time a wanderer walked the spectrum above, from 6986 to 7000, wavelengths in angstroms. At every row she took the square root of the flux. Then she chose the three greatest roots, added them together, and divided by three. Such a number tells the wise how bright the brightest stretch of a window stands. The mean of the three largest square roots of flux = 5.13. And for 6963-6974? 5.16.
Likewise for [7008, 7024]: 5.14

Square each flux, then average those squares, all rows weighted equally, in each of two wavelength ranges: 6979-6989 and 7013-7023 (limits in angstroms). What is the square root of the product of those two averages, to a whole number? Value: 676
